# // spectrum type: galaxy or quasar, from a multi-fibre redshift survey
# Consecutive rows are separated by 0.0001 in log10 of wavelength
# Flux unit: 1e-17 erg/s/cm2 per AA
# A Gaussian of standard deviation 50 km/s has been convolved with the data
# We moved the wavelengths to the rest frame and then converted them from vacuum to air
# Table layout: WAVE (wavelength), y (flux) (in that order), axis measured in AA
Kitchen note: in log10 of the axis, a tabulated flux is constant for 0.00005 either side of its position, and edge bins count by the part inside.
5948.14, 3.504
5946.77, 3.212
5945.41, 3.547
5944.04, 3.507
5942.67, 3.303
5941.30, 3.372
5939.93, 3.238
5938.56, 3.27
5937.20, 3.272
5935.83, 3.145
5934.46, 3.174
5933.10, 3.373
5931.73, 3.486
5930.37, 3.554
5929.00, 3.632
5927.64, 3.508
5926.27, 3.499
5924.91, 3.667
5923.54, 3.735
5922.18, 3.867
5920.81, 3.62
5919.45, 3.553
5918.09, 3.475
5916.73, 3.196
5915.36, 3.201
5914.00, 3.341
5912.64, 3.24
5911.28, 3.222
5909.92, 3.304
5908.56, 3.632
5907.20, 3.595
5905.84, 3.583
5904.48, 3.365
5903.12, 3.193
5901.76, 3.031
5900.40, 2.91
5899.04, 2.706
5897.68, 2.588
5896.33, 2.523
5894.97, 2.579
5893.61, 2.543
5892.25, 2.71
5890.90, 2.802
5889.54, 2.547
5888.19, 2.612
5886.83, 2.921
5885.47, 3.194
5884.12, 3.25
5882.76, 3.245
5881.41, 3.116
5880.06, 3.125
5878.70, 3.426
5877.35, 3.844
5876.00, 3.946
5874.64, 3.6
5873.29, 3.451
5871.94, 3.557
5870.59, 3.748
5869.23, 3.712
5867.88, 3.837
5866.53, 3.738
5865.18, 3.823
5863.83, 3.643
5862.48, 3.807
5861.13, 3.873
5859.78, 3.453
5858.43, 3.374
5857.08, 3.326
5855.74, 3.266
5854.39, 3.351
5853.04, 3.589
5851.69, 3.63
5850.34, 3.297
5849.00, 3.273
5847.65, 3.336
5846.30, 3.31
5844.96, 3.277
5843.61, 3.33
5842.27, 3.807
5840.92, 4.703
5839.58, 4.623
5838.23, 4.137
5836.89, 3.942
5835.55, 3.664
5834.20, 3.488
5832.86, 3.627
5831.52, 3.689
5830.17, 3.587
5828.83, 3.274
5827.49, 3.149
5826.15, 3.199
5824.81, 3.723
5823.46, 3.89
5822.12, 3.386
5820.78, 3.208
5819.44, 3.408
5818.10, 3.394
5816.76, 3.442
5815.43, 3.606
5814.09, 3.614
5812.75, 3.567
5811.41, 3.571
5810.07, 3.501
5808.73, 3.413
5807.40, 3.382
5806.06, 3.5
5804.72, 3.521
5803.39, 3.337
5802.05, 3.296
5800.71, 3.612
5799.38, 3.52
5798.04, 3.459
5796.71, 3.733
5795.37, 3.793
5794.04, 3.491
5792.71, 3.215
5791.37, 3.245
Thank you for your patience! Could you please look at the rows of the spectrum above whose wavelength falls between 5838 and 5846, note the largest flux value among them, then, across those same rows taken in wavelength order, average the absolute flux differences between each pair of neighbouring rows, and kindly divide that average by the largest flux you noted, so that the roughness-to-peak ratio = 0.085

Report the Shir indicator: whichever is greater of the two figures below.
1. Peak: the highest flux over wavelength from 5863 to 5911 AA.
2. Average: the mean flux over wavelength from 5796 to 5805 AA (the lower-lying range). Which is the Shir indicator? 3.95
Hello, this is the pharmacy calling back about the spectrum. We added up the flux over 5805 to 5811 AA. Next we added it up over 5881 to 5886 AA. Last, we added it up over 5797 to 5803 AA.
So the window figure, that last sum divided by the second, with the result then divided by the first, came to 0.079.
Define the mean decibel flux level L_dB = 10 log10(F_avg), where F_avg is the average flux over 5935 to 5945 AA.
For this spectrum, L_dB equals 5.2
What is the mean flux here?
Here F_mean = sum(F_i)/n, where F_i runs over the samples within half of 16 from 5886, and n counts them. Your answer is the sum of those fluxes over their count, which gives 3.0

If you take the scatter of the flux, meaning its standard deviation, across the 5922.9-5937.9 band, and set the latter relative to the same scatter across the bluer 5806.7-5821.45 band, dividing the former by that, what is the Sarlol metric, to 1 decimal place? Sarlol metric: 1.6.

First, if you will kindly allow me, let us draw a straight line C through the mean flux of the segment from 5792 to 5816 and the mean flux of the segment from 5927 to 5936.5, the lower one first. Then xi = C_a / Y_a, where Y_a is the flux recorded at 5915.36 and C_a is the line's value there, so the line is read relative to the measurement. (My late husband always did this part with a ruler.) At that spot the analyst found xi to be 1.07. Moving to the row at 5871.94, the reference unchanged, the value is 0.97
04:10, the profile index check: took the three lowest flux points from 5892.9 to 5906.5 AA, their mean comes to 2.55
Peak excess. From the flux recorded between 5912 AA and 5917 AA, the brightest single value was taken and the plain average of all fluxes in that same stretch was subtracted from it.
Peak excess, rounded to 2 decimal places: 0.10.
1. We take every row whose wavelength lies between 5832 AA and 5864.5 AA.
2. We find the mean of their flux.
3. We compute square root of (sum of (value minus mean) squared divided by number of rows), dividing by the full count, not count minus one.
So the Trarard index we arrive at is 0.39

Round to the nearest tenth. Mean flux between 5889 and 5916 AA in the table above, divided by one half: 6.1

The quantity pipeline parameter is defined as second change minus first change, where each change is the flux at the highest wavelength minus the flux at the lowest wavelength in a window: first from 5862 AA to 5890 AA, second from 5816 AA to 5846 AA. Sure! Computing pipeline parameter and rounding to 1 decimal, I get 1.1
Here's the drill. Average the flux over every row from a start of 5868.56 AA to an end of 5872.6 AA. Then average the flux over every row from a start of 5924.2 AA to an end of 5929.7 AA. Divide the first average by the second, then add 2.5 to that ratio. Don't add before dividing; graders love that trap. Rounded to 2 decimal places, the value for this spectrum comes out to 3.53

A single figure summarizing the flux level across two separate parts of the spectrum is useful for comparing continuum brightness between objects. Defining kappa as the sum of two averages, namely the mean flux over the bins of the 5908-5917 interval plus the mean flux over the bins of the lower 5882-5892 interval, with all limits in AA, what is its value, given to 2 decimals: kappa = 6.24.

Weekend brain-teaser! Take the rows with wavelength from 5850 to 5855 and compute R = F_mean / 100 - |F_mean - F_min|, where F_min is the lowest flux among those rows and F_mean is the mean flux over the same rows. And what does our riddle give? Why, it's -0.14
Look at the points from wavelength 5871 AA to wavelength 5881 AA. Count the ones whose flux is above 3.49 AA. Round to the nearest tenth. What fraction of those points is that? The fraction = 0.6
